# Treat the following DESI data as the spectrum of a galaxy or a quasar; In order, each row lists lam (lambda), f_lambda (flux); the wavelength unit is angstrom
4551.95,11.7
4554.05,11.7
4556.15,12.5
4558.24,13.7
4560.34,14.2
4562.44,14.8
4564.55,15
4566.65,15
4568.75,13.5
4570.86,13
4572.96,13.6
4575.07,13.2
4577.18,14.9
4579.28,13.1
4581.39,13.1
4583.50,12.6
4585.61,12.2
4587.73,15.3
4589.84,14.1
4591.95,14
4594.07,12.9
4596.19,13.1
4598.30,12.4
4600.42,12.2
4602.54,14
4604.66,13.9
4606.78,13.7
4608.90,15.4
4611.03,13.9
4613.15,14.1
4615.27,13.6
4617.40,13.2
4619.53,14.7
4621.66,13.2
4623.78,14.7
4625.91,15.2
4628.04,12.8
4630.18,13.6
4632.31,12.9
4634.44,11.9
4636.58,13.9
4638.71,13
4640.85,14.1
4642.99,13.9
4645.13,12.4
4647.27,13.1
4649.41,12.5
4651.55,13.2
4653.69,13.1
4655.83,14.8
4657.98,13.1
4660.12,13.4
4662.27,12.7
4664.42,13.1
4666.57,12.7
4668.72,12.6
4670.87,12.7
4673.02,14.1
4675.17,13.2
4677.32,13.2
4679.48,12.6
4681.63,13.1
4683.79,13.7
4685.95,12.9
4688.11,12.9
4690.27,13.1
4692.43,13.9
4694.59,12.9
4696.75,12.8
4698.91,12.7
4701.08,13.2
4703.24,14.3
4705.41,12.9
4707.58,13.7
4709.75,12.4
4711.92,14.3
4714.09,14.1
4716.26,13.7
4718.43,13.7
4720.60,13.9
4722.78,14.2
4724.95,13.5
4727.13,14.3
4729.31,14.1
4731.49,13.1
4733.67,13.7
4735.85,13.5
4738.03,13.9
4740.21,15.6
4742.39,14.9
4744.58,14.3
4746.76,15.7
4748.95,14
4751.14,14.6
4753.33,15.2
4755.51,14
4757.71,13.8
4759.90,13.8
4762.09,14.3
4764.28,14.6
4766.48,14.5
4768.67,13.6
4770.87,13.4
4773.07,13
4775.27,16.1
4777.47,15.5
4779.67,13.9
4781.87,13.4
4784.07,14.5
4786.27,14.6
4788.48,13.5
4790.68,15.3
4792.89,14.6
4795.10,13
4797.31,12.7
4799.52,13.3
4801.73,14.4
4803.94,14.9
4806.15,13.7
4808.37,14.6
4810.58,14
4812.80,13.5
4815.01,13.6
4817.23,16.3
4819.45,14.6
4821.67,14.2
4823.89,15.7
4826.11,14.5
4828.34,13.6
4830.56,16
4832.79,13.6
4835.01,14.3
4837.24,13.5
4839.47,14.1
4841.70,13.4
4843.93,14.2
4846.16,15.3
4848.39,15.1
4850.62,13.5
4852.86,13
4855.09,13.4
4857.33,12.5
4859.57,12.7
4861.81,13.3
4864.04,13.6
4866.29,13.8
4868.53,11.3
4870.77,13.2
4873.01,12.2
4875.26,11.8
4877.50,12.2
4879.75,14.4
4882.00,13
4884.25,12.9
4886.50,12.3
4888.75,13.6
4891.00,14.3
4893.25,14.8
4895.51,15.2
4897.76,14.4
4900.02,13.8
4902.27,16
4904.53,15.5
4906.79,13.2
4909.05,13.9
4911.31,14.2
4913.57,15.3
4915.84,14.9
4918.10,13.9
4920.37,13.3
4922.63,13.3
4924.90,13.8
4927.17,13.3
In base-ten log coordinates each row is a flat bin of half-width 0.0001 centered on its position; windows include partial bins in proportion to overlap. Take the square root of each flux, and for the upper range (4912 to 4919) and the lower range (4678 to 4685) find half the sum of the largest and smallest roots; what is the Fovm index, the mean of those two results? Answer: 3.72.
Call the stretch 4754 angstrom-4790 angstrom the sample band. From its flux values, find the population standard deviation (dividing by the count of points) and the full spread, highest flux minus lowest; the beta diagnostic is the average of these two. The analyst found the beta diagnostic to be 1.9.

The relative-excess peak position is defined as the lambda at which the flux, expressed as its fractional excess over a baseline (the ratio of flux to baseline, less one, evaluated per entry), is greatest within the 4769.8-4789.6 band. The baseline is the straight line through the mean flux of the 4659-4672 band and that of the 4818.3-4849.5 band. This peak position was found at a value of 4775.27 angstrom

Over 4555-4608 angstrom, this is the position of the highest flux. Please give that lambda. 4587.73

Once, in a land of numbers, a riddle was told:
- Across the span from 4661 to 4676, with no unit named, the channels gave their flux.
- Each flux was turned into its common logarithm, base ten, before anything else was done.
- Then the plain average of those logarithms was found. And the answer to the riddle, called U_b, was 1.11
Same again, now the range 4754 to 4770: 1.15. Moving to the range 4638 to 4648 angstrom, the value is 1.12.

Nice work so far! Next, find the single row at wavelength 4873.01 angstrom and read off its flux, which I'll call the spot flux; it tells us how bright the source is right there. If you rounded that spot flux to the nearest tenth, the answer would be 12.2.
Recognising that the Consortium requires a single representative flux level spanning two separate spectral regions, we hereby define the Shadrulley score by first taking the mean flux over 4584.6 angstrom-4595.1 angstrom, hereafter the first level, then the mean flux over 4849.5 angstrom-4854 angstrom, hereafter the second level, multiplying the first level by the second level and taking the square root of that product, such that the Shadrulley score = 13.5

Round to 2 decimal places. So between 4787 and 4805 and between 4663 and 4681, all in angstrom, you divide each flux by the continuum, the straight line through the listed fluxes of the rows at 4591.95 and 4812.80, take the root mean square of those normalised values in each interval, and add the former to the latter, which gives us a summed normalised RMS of 1.98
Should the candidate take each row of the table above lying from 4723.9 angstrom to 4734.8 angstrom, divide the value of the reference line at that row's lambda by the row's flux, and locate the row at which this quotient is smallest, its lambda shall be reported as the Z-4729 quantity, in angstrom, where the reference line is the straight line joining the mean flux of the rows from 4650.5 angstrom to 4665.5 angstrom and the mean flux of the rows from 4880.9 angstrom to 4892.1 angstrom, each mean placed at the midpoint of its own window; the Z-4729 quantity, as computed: 4727.13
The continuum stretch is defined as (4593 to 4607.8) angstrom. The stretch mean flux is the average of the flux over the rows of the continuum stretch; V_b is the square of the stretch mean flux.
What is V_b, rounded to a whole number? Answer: 173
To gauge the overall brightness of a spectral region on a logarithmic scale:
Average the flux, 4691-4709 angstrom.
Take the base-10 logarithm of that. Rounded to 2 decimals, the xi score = 1.12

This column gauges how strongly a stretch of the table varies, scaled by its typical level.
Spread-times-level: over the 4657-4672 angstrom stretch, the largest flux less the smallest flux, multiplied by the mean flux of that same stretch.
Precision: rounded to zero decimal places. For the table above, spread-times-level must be 10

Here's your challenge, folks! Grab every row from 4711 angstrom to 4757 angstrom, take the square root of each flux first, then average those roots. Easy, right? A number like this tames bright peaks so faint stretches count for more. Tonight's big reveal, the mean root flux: 3.77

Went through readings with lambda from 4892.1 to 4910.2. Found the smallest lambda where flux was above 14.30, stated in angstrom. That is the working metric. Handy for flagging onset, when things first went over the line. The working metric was 4893.25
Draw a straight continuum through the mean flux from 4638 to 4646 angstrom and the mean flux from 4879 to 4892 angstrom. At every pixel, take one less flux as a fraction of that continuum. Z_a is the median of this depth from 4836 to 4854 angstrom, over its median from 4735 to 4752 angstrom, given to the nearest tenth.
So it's 0.4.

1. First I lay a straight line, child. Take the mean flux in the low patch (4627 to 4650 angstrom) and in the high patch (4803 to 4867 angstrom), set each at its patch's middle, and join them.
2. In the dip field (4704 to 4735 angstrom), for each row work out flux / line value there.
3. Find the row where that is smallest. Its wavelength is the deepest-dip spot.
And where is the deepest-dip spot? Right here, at 4709.75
